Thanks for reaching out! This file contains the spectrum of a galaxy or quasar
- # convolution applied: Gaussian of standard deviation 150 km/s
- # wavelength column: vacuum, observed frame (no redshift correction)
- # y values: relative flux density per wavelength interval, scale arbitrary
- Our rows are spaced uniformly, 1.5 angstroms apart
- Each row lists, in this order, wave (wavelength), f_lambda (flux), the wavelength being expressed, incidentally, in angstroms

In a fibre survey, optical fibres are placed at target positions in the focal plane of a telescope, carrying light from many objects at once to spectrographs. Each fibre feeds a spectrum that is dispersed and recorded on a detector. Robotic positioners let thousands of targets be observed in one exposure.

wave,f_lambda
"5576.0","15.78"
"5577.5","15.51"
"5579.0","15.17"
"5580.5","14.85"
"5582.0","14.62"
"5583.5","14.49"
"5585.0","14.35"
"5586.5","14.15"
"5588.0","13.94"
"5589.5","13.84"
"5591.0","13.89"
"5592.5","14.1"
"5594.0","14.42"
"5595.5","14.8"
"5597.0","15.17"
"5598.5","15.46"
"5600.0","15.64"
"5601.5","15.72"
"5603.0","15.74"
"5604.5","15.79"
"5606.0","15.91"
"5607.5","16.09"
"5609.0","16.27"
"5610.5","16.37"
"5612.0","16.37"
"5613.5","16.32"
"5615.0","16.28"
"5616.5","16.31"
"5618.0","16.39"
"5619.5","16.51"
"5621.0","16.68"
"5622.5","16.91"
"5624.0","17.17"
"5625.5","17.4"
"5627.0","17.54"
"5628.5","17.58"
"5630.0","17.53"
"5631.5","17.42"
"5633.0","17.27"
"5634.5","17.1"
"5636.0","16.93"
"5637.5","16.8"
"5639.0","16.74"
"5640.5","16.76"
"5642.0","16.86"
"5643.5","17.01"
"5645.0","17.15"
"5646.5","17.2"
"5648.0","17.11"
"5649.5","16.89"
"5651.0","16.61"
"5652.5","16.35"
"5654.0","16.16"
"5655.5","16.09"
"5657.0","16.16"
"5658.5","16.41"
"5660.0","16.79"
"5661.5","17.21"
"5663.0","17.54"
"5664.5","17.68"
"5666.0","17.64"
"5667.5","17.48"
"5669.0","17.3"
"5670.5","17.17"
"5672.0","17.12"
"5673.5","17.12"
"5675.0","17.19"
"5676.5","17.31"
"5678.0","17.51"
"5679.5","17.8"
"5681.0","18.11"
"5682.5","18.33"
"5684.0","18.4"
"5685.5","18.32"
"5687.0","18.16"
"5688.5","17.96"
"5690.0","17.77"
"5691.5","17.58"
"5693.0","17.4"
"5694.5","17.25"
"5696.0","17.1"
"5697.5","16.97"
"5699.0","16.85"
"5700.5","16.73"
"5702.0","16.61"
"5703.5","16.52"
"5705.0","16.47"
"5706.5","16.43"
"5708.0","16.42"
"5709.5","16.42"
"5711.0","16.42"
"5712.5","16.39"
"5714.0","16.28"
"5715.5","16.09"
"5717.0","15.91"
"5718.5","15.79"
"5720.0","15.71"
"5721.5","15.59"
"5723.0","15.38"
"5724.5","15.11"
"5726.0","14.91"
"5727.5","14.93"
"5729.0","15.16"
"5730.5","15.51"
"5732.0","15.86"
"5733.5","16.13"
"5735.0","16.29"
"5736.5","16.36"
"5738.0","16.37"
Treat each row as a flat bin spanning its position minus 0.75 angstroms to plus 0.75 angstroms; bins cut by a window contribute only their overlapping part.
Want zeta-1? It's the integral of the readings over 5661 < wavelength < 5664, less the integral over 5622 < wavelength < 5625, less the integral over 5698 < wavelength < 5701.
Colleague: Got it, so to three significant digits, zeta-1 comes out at -49.4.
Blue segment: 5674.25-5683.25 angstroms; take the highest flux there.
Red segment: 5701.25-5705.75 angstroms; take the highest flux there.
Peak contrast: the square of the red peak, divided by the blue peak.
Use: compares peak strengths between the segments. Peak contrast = 15.1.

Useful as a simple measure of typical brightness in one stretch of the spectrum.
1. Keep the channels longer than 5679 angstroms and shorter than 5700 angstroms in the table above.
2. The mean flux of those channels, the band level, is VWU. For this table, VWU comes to 17.7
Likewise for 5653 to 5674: 17.0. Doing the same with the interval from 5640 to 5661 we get 16.7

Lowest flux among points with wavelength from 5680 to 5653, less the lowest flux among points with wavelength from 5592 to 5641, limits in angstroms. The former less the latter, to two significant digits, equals 2.0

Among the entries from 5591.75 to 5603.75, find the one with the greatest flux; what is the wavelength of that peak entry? 5603.0 angstroms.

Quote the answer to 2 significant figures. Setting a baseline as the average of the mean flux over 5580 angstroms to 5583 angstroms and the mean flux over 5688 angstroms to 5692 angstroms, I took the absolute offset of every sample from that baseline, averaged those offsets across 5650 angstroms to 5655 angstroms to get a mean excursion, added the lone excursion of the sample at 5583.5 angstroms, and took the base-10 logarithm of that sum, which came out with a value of 0.29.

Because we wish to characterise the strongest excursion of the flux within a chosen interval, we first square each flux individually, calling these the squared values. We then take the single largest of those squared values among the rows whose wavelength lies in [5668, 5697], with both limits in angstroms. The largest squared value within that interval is 339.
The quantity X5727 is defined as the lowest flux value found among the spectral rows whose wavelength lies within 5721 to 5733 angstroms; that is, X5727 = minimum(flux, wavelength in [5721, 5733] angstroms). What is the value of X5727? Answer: 14.91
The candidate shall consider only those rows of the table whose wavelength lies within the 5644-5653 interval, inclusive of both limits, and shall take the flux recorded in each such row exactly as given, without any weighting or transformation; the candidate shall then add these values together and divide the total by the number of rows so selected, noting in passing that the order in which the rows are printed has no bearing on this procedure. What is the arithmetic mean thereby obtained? 16.9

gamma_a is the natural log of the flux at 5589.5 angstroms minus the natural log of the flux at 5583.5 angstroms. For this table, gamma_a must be -0.046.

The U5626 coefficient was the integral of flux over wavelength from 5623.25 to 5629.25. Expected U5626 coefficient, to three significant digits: 105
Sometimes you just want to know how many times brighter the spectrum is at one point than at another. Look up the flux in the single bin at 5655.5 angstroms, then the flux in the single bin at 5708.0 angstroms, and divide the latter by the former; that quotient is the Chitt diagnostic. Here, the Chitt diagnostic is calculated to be 1.02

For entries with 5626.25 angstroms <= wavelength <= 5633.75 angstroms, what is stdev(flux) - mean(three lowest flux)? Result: -17.3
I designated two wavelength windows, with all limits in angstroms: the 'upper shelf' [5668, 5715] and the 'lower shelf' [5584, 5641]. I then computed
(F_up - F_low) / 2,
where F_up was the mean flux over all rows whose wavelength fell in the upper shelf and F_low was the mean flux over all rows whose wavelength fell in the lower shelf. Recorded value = 0.58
